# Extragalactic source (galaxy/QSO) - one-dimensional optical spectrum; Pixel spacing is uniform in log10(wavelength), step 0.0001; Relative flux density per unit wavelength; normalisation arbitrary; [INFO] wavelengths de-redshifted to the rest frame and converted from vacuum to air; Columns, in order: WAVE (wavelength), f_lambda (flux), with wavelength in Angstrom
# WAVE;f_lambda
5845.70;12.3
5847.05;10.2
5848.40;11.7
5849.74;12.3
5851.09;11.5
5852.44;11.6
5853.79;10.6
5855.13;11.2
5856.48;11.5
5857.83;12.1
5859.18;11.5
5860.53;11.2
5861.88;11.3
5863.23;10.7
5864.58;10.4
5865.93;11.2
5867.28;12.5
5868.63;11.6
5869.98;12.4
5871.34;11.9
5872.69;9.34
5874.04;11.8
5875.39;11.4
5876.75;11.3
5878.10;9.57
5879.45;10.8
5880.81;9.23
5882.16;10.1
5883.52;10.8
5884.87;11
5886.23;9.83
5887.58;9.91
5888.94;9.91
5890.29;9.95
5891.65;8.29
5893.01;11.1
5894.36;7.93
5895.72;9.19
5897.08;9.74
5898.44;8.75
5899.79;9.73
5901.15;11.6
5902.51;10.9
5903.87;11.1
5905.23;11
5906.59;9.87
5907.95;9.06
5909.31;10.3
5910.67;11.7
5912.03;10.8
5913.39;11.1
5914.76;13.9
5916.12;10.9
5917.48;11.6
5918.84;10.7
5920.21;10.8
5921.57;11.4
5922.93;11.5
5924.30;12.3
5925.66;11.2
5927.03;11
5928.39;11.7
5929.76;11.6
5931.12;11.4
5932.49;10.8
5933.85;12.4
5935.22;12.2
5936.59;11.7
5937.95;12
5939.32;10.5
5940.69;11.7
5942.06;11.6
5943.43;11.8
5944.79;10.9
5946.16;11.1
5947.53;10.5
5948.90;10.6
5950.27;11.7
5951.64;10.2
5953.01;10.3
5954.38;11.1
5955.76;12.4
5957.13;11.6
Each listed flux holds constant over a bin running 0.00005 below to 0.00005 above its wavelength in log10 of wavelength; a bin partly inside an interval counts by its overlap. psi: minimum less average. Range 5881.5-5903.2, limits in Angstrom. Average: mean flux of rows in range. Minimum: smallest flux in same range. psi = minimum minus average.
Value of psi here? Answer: -2.0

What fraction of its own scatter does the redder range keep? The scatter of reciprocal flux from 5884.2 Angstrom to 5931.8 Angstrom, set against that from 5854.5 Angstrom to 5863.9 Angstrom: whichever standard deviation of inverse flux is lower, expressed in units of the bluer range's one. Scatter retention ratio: 1.00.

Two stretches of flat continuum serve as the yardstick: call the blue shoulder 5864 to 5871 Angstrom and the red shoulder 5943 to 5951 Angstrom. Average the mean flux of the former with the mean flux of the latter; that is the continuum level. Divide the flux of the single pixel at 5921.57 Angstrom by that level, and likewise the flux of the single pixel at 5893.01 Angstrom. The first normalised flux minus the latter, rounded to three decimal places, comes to 0.026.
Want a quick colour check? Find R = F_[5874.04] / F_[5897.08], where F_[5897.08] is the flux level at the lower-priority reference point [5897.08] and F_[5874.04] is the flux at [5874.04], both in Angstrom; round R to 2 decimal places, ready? 1.21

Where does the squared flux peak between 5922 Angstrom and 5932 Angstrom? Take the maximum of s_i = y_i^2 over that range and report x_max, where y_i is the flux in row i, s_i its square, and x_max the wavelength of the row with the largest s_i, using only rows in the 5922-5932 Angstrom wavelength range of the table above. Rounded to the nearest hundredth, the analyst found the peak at 5924.30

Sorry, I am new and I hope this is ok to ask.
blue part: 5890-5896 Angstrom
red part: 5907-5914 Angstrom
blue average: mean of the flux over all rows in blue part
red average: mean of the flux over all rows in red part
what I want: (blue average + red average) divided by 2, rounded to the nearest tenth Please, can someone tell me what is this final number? 9.9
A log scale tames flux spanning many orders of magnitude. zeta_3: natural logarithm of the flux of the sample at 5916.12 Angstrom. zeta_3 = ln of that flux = 2.39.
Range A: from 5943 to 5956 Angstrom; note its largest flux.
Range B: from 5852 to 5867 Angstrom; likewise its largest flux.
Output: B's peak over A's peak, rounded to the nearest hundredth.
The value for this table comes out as 0.98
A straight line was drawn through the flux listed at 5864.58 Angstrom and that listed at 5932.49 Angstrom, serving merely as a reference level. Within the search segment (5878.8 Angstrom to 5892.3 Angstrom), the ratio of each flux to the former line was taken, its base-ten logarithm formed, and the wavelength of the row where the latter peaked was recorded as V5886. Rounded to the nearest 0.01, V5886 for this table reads 5884.87 Angstrom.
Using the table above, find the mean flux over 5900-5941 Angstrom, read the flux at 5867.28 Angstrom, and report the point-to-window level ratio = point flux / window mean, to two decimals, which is 1.11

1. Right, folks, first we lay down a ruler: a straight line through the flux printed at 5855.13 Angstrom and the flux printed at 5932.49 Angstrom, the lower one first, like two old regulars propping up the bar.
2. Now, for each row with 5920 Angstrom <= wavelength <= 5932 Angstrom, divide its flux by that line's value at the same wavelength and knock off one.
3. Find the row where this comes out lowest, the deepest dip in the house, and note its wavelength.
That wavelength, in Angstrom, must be 5920.21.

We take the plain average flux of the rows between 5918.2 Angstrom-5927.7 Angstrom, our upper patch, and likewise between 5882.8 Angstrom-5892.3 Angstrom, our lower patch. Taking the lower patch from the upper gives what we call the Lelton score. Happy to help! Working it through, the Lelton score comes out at 1.3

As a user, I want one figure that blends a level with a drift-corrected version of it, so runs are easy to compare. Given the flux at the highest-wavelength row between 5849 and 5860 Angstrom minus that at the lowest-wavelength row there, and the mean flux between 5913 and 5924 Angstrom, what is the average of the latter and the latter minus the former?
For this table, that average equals 11.9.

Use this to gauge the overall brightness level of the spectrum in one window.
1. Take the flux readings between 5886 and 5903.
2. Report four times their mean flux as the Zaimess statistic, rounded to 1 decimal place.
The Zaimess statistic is 39.0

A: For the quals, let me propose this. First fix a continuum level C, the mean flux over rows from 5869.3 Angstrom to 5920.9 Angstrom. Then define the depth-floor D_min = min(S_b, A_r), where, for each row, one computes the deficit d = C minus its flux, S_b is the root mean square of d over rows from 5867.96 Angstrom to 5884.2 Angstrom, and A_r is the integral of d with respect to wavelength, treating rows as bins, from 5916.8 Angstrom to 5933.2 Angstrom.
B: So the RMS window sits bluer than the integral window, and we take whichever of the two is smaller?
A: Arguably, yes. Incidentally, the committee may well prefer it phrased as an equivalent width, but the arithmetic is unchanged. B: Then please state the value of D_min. -14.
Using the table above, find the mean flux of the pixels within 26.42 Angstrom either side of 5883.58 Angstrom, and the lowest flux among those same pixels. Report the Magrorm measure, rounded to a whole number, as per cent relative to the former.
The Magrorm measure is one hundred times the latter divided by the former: 75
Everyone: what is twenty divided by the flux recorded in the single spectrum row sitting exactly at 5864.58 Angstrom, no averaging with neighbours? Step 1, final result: 1.92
